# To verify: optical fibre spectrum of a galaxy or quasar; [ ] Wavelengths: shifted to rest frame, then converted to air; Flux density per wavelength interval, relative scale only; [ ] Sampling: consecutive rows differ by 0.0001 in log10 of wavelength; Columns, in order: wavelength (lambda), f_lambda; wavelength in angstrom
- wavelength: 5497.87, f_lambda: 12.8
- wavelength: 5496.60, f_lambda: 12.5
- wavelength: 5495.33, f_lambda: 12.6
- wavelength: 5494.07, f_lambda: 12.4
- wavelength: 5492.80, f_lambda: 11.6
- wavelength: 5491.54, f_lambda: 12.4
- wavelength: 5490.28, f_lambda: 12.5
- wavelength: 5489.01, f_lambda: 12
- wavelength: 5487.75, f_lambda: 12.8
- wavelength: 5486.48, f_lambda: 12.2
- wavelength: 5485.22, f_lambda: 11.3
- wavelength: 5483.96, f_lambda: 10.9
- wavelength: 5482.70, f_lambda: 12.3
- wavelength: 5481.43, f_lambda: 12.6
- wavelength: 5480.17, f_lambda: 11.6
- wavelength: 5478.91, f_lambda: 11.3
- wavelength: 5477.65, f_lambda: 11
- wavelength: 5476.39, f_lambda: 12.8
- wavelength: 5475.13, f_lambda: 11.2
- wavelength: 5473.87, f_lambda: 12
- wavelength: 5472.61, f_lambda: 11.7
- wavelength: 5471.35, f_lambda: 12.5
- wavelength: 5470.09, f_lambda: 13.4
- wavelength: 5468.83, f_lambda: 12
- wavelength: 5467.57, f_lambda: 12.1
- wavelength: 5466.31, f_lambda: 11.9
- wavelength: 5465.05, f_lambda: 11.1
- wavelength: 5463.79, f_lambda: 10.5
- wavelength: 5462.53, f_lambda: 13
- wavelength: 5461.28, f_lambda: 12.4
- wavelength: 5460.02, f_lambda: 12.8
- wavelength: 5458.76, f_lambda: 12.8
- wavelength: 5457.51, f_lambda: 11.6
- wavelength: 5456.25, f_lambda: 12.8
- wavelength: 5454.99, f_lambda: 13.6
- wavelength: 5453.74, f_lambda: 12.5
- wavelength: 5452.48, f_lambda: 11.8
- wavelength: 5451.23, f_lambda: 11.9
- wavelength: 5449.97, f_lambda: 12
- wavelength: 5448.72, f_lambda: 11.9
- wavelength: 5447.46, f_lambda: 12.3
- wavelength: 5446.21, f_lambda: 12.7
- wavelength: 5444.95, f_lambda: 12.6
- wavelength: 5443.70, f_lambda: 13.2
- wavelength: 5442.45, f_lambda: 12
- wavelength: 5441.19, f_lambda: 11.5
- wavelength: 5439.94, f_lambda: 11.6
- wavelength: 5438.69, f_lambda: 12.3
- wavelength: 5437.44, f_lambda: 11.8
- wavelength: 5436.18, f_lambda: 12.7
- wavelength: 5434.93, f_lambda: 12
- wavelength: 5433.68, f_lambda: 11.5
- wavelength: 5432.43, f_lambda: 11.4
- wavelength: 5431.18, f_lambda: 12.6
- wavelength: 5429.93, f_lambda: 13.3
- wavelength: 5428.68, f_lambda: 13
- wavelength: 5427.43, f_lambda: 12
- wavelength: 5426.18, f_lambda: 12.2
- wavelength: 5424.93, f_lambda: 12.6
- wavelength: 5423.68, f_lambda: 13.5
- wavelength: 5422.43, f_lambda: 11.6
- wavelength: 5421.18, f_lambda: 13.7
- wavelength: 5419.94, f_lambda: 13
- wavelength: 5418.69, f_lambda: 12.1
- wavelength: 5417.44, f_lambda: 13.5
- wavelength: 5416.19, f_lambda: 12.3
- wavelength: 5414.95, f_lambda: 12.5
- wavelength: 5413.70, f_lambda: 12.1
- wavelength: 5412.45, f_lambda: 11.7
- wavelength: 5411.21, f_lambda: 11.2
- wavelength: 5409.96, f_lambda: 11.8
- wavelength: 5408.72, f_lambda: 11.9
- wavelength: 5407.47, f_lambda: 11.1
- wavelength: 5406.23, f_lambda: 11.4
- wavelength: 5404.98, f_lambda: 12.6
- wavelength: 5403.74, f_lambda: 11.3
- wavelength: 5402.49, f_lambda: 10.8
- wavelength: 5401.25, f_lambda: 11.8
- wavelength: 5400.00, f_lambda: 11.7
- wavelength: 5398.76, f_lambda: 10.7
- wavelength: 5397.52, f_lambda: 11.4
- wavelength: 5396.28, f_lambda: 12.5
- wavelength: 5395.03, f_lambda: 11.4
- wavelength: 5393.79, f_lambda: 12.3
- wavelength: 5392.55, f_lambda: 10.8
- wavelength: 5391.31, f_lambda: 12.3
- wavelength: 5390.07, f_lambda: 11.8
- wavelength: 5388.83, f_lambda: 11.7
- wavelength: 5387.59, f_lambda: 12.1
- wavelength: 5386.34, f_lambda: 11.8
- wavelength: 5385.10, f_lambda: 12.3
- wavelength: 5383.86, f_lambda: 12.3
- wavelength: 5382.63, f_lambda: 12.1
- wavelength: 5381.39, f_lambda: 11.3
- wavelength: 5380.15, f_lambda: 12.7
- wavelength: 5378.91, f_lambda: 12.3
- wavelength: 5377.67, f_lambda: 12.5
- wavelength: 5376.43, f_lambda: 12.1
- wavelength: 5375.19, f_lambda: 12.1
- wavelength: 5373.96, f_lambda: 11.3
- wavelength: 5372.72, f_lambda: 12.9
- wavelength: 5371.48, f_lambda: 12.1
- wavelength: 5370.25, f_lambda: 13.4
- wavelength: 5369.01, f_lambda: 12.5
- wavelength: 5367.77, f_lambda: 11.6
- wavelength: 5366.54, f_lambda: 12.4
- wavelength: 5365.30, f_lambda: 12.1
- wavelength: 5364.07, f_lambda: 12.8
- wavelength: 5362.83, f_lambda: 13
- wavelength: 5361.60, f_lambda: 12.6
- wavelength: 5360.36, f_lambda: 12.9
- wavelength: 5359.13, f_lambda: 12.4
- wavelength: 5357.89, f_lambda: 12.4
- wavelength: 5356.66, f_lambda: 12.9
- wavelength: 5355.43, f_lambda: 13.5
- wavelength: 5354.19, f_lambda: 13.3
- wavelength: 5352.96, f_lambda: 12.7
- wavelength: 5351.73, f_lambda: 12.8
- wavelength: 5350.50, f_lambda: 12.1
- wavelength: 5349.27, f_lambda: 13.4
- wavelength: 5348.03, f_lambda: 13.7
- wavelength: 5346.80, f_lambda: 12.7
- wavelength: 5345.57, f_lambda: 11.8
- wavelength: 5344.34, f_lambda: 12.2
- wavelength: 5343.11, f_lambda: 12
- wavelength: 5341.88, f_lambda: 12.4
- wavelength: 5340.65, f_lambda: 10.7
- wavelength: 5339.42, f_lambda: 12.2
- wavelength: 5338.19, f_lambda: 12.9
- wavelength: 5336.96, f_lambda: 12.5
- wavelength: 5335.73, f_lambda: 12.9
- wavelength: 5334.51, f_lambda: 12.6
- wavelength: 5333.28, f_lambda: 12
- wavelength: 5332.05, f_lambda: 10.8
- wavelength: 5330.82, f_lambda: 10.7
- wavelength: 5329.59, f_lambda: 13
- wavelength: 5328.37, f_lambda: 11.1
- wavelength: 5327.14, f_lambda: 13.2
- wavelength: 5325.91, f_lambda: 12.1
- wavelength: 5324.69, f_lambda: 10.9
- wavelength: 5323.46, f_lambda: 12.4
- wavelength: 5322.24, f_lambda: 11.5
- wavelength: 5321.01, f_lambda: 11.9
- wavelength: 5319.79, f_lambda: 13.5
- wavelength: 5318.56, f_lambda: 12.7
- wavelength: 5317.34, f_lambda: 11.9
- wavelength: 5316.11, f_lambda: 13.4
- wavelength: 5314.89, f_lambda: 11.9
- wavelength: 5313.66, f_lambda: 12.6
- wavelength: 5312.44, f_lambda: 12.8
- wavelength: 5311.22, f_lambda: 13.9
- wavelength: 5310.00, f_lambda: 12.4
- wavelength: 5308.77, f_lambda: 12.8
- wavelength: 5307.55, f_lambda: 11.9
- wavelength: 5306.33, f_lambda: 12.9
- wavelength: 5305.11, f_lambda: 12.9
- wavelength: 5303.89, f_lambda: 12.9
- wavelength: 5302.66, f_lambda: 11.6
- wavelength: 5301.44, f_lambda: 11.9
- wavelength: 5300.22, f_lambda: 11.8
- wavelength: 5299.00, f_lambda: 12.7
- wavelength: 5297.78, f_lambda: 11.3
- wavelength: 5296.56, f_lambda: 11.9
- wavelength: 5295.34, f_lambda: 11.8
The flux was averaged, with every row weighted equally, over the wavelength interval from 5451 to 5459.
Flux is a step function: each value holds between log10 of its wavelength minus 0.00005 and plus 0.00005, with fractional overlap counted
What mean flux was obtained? 12.4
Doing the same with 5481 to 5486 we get 11.8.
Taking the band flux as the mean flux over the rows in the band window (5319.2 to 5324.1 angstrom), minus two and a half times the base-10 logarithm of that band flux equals -2.73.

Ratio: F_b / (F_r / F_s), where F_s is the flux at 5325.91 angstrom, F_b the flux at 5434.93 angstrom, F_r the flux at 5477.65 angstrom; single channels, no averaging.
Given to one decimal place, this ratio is 13.2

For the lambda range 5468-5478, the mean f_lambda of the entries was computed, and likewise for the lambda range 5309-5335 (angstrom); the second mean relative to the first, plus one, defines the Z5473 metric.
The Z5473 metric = 2.01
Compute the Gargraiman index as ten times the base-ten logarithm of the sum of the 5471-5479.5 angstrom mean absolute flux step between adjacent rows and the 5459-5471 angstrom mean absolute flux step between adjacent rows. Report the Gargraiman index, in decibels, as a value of 2.5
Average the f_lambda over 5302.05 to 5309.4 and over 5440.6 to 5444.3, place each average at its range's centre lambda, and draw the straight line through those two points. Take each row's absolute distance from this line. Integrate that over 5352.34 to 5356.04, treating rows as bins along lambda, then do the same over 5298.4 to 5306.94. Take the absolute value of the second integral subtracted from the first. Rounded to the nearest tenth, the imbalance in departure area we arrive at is 1.6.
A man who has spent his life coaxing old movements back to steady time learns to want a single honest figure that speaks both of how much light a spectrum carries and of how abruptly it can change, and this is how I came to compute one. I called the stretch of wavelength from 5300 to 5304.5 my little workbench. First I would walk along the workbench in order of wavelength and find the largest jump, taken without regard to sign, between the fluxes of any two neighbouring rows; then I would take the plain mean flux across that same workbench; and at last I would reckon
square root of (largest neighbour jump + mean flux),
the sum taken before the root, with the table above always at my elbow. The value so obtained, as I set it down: 3.65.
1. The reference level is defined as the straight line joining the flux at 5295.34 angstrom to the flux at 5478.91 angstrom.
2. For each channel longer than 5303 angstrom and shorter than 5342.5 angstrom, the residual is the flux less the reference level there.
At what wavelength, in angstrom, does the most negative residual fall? 5330.82 angstrom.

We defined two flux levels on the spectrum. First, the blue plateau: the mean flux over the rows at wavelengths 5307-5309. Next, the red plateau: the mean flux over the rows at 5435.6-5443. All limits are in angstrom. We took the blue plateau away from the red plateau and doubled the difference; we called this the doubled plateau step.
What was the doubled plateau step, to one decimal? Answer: -0.7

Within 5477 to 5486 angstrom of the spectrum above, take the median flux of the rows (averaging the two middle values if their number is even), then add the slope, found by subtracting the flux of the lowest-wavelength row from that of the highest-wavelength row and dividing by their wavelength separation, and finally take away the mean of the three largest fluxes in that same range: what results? -0.8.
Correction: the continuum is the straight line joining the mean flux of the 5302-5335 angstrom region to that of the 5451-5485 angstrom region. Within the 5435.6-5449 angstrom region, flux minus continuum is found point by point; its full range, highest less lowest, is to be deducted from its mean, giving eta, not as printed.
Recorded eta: -1.6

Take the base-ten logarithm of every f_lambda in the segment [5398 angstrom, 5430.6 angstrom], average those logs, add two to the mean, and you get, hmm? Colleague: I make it 3.08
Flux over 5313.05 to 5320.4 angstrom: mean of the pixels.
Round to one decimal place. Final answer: 12.7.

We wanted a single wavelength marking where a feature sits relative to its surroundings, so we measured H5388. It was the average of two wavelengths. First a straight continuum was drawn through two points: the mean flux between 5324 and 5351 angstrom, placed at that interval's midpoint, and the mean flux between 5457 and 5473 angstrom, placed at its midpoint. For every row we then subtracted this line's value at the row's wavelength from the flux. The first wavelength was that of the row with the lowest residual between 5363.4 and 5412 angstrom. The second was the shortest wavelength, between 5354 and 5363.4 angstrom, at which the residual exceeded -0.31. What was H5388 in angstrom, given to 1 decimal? 5376.5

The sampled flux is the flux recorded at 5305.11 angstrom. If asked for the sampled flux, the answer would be 12.9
